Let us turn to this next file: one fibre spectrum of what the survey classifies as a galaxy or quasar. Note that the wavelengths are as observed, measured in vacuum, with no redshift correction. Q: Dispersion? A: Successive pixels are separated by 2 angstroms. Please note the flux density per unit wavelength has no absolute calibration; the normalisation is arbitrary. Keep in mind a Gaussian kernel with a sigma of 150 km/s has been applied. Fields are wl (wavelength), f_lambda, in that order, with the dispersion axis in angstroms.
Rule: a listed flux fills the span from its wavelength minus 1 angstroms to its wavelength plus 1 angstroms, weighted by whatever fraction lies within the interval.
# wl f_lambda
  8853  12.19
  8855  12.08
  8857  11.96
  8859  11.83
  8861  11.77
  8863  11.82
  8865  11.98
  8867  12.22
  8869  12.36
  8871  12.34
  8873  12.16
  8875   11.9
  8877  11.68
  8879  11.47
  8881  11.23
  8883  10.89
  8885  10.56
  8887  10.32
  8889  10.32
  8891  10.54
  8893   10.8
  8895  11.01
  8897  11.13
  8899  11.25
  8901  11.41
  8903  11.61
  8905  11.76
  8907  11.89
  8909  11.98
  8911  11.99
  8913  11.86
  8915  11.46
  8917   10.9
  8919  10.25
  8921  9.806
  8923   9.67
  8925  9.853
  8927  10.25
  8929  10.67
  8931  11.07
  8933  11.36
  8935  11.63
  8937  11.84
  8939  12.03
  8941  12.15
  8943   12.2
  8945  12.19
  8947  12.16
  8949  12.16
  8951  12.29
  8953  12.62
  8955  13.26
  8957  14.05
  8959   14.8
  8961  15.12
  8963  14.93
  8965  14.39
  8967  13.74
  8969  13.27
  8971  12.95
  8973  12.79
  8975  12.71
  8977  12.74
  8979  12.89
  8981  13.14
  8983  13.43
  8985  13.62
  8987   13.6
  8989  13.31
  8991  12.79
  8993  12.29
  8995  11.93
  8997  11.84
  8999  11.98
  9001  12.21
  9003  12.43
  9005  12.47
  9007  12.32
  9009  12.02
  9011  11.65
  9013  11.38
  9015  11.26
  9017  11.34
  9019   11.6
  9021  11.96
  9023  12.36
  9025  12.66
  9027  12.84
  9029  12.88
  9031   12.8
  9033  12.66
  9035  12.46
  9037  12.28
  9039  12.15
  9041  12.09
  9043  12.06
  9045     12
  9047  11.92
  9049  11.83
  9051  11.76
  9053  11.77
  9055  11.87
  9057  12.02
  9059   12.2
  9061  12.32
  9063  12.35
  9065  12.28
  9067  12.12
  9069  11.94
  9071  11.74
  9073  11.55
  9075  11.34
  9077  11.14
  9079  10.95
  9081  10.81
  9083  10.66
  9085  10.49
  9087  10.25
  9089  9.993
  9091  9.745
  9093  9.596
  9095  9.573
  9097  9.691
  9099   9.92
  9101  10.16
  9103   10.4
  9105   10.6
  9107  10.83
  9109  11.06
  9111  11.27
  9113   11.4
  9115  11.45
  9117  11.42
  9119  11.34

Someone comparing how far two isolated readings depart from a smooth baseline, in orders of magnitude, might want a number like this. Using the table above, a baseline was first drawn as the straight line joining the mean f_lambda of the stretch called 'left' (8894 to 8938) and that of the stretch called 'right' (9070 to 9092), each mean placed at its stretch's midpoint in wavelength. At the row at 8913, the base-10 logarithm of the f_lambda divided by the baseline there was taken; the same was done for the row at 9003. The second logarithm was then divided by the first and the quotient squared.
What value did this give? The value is 4.0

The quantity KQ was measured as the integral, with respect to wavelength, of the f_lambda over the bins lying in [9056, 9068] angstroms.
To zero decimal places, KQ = 147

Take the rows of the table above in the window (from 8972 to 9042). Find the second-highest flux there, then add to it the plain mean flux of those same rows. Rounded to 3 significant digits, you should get 26.0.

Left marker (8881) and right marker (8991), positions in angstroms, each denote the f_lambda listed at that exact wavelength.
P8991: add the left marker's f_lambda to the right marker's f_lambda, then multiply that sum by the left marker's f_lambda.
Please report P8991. 270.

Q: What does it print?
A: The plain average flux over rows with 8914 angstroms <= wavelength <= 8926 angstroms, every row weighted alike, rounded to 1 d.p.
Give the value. 10.3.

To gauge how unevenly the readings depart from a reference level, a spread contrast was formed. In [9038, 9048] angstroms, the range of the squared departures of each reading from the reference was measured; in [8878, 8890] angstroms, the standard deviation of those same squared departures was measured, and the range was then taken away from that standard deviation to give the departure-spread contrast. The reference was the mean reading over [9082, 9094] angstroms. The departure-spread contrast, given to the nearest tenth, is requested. -0.2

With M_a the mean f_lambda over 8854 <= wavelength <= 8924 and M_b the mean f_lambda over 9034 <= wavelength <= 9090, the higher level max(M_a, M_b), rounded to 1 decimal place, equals 11.7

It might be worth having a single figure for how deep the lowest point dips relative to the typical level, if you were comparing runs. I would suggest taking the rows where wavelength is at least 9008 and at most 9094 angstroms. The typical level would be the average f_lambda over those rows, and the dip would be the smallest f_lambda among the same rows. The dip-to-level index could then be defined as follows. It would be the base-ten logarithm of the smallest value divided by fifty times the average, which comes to -1.785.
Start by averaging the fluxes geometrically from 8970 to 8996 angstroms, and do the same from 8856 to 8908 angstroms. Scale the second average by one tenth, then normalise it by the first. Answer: 0.089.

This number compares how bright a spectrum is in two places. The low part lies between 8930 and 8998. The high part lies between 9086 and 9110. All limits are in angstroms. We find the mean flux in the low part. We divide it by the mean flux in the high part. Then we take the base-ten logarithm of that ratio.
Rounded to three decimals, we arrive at 0.103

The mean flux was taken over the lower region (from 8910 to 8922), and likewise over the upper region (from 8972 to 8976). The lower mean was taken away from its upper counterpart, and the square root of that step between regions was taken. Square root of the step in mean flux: 1.3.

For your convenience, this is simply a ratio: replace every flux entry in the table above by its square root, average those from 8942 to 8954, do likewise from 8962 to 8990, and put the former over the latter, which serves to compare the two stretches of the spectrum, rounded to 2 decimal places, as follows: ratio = 0.96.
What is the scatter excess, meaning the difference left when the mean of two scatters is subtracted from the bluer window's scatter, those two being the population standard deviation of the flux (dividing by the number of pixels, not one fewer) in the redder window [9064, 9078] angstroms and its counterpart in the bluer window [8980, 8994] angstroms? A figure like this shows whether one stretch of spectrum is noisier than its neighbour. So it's 0.03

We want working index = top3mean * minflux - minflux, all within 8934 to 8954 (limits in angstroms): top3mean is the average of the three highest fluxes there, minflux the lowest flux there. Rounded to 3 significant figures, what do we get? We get 132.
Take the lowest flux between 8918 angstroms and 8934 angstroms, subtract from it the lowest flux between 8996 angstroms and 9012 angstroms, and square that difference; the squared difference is 4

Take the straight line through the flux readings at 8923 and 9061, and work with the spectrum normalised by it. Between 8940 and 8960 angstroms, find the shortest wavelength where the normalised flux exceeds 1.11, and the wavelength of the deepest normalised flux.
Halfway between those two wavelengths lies 8945 angstroms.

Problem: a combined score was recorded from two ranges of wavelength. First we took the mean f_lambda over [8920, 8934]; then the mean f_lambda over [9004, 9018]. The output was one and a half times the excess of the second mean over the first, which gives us 2.1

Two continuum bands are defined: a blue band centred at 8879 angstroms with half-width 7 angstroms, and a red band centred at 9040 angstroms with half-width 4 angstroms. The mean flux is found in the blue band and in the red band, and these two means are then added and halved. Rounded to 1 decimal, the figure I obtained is 11.8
